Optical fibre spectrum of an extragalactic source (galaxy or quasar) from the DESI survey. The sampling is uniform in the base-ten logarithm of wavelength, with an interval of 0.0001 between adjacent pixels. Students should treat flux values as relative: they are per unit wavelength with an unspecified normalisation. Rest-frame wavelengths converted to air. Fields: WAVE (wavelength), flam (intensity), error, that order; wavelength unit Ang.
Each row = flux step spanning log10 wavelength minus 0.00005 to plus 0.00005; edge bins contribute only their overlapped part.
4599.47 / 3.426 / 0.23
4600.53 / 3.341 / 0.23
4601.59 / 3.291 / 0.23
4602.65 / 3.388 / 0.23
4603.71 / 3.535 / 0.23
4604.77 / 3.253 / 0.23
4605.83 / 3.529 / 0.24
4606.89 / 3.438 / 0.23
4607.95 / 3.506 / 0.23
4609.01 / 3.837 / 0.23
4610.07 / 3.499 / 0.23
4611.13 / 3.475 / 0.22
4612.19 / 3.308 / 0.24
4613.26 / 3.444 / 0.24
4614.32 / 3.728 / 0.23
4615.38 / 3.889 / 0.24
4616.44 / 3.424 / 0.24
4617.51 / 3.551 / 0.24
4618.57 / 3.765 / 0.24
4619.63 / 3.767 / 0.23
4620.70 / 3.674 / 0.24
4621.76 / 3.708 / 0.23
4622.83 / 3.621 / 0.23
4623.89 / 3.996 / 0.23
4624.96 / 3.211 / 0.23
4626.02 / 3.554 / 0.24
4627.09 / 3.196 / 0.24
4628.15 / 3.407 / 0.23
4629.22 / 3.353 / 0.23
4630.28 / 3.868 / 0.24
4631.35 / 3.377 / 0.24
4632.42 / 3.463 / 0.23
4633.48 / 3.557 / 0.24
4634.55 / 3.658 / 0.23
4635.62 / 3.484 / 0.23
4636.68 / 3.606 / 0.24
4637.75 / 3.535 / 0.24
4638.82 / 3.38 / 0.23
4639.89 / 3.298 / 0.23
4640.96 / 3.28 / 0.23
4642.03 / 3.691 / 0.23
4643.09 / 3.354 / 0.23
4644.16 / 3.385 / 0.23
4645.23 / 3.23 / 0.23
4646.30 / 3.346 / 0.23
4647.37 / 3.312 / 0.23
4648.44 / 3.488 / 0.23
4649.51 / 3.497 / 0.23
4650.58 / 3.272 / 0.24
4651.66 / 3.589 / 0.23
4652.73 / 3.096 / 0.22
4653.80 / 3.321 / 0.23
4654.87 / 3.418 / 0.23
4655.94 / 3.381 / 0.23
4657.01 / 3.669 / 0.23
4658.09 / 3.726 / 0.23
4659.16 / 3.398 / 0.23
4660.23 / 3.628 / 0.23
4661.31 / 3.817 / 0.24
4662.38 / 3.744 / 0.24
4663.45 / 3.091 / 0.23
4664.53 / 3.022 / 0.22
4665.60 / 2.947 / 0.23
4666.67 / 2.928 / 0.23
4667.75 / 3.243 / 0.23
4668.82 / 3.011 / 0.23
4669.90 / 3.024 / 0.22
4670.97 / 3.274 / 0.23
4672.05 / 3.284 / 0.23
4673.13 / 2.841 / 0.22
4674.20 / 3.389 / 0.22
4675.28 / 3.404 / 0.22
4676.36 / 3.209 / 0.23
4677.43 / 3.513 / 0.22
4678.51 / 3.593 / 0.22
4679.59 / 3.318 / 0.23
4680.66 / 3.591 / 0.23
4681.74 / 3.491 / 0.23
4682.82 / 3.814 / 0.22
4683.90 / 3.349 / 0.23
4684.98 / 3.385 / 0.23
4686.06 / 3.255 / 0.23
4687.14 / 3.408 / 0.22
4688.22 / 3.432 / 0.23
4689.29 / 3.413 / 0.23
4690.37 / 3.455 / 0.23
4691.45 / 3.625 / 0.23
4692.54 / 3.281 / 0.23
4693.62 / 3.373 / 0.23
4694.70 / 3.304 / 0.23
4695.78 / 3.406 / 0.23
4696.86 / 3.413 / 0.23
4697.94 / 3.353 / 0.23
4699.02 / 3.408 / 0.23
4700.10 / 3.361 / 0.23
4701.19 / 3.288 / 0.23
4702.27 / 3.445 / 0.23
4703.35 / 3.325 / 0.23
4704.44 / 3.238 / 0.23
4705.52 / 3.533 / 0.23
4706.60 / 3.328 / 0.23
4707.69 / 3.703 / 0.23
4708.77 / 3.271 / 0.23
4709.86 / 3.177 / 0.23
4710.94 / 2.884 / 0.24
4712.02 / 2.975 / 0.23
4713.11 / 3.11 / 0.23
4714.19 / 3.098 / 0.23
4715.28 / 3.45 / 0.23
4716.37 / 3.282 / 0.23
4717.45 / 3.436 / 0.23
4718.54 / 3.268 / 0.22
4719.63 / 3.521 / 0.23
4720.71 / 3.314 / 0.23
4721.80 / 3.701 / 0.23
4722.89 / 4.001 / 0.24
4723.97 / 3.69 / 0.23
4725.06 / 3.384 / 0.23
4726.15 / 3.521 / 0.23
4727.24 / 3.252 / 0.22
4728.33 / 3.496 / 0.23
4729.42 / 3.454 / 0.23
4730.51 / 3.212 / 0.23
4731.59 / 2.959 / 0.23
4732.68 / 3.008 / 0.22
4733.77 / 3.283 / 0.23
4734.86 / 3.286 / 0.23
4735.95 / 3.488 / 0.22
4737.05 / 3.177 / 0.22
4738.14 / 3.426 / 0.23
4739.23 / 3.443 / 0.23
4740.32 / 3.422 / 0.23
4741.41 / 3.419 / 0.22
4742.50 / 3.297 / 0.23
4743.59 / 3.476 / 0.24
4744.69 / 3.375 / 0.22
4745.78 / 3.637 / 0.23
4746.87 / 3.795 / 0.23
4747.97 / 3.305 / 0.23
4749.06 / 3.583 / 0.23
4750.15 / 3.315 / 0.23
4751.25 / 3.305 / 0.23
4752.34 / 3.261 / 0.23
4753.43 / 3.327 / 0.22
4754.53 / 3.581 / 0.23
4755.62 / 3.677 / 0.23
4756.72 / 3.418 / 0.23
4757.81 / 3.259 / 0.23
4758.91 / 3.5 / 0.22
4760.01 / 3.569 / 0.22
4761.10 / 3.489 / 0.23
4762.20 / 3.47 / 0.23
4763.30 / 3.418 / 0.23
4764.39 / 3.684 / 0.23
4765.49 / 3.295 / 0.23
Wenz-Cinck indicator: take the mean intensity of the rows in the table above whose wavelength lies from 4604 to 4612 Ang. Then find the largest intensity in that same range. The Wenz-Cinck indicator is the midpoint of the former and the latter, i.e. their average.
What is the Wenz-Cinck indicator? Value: 3.67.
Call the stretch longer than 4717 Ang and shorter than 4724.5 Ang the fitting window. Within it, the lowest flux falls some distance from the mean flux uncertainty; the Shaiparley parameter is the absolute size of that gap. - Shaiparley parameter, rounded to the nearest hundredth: 3.04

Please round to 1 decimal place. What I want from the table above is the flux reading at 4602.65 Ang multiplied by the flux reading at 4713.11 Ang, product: 10.5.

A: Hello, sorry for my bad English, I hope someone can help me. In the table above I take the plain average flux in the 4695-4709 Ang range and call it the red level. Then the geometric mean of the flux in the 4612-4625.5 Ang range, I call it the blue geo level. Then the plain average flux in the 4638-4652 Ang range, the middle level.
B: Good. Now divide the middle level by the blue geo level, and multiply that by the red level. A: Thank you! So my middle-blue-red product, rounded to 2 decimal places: 3.18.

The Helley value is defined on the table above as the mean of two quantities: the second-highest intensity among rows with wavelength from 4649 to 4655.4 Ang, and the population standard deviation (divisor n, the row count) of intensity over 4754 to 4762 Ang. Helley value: 1.81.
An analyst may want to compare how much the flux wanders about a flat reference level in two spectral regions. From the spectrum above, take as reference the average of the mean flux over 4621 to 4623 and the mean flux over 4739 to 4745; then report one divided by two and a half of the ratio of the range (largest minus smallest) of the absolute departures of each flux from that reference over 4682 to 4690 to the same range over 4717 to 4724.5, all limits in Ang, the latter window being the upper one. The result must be 0.16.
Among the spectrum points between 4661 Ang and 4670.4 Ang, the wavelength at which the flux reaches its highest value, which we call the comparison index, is 4661.31 Ang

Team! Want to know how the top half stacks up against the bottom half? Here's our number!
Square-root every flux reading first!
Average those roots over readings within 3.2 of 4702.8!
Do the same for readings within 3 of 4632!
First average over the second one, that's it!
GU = 0.97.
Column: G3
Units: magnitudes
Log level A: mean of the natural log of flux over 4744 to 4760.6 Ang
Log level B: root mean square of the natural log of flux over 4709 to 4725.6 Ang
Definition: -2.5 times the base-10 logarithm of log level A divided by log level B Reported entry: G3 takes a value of -0.028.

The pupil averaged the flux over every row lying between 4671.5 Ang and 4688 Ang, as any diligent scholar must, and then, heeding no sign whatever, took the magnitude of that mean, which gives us 3.39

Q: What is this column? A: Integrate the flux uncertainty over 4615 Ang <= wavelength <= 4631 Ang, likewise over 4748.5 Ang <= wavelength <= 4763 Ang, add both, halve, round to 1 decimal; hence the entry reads 3.5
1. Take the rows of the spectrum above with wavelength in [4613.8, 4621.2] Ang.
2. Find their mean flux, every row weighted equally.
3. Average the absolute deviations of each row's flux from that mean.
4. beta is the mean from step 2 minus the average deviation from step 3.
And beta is 3.57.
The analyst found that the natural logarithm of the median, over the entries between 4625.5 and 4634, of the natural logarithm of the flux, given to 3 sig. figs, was 0.210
